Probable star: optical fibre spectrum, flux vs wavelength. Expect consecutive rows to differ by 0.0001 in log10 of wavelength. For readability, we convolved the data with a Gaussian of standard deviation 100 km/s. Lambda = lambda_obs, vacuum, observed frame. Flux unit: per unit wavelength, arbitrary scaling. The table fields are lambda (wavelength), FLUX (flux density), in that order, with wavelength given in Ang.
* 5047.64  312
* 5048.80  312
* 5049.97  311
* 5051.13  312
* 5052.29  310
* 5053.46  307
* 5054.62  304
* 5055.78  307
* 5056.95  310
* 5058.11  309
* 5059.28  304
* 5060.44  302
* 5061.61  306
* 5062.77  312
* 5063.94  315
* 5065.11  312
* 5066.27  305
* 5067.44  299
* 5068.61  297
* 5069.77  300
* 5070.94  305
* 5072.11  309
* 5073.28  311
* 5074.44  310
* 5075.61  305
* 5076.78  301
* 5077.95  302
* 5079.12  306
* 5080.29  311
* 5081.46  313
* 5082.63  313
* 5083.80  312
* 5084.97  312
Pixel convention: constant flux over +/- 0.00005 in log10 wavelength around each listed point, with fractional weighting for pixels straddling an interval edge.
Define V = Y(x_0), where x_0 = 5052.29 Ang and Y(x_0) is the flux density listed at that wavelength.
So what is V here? 310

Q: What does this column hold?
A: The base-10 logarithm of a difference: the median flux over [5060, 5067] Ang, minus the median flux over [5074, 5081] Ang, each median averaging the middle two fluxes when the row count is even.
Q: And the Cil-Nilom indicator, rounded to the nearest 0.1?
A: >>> 0.5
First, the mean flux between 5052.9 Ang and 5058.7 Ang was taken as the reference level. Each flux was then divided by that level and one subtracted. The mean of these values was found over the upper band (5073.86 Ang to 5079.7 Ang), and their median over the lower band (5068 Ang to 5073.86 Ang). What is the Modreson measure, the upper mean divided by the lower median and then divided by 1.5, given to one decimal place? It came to 0.7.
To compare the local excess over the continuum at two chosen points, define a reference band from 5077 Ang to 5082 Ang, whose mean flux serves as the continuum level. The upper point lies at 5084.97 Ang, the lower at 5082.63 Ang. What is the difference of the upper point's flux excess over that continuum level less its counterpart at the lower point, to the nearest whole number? -1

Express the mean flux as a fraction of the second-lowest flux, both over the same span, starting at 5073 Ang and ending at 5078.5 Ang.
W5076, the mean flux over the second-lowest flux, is 1.013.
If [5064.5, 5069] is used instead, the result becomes 1.014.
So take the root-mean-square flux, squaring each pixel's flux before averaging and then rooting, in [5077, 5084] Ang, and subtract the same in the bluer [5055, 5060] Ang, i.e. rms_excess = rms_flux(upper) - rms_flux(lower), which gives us 2.0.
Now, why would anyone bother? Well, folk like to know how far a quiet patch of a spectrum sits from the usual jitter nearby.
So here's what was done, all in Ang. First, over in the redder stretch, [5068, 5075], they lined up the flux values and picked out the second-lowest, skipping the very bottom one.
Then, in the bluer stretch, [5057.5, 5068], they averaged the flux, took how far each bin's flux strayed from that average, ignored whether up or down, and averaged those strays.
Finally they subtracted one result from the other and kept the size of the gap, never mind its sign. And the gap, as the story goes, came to 296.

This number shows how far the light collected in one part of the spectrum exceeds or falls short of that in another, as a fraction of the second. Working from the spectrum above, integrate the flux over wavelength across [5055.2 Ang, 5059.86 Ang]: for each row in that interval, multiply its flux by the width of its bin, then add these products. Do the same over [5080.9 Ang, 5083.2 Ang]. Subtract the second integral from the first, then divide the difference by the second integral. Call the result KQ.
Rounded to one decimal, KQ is 1.0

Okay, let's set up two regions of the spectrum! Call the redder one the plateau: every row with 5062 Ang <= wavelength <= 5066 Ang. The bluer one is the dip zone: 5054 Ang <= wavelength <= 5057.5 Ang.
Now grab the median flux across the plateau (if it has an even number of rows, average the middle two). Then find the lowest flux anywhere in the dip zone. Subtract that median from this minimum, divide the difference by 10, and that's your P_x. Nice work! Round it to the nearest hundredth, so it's -0.80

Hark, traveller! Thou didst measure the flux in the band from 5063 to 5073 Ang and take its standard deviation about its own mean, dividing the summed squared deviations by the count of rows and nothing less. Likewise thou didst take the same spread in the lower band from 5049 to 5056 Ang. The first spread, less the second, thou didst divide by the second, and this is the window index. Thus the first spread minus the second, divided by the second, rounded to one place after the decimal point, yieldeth 1.2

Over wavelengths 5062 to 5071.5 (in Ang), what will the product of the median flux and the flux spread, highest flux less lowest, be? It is 5490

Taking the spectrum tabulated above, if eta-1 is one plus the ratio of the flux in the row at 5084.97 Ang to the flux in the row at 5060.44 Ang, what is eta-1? 2.03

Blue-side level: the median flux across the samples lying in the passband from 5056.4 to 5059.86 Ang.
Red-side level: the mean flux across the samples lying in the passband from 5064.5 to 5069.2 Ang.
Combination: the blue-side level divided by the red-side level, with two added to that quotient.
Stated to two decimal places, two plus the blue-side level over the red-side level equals 3.02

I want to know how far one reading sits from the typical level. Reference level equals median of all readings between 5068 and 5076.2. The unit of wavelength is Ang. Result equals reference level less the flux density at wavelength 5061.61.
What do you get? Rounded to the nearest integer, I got -1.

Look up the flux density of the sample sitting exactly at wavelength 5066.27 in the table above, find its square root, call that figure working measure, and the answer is 17.5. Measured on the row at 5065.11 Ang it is 17.7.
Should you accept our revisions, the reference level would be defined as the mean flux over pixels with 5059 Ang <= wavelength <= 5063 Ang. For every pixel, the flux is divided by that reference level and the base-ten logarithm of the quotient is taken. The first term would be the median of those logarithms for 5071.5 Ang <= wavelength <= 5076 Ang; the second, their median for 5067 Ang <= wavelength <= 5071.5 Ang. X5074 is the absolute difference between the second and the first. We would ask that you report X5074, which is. 0.0143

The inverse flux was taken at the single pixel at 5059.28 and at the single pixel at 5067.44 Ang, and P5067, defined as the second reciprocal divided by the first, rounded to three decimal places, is 1.017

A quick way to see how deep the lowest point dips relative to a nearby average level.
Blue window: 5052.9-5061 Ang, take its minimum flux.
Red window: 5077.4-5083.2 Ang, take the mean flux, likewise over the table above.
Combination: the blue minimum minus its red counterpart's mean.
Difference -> -7.0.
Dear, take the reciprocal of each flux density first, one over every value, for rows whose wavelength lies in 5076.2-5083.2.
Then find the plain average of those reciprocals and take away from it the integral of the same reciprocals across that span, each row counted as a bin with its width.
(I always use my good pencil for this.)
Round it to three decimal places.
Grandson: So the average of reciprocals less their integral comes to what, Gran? -0.020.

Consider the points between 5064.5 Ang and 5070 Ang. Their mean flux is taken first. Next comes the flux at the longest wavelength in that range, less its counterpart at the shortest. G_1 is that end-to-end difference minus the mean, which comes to -315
